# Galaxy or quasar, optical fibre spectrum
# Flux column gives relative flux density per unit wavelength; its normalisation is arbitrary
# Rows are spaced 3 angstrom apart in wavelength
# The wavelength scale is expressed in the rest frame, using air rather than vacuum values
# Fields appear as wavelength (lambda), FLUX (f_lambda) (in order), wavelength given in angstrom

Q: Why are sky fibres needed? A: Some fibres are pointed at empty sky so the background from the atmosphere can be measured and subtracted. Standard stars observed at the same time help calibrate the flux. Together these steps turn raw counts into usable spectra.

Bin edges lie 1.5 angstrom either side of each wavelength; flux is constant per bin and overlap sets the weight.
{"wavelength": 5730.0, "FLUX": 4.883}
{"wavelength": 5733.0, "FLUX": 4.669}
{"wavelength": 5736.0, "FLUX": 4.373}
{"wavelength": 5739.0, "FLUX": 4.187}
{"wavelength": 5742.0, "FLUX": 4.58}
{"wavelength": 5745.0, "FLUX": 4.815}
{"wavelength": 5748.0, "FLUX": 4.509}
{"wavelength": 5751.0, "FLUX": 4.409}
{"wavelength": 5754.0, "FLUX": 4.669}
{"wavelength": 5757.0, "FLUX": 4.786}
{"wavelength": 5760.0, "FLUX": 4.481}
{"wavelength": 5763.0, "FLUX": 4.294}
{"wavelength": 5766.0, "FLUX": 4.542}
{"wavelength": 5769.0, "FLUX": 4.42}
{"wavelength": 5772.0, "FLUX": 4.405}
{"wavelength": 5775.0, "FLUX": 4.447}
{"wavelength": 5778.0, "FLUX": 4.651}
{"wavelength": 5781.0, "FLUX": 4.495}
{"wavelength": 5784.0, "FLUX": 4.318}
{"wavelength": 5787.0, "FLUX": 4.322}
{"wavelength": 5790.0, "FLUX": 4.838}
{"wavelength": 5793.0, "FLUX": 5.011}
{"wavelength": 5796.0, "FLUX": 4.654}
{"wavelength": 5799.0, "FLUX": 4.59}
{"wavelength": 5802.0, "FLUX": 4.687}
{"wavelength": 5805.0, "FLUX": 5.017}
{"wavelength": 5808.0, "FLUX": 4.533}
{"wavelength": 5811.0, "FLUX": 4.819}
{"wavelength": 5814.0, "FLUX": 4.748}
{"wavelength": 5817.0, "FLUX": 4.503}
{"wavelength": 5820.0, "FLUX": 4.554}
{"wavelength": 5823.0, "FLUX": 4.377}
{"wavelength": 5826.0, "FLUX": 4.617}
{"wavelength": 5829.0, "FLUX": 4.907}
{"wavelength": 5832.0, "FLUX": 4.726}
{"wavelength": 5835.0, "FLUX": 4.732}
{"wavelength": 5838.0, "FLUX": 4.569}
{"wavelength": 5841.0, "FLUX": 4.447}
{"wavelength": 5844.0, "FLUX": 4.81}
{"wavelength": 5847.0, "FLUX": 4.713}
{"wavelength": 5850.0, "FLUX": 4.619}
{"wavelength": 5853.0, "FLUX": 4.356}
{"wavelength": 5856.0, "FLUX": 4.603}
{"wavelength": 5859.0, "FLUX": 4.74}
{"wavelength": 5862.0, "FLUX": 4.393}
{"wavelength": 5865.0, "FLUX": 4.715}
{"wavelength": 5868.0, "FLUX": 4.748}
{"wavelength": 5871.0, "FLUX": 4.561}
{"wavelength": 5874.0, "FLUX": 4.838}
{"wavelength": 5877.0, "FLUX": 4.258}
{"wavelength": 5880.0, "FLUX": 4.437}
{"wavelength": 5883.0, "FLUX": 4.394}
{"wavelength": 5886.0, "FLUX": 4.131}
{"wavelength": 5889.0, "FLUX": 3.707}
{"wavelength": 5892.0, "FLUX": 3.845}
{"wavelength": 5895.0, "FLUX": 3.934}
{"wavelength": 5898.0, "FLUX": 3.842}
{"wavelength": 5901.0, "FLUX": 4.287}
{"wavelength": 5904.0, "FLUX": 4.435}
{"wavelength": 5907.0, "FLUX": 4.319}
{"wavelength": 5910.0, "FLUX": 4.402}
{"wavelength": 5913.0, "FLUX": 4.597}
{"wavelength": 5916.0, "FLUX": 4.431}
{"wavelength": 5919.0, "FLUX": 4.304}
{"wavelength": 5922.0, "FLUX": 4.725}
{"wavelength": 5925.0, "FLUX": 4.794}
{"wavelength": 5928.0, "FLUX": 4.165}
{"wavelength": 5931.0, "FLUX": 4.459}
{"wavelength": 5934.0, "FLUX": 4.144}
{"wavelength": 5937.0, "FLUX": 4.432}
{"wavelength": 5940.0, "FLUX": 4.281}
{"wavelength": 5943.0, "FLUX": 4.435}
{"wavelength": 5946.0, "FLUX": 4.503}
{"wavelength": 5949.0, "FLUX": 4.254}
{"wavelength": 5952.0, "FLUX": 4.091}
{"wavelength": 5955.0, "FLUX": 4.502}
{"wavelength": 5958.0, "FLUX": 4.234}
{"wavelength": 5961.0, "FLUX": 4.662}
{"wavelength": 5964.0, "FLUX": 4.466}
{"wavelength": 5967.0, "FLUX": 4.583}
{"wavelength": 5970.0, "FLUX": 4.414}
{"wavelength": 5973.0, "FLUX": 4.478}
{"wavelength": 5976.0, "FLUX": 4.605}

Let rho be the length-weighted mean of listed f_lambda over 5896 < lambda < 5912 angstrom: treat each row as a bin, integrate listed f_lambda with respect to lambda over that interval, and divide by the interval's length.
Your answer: 4.26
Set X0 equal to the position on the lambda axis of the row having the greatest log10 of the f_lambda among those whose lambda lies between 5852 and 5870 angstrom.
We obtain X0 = 5868.0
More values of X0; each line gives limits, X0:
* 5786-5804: 5793.0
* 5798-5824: 5805.0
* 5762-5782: 5778.0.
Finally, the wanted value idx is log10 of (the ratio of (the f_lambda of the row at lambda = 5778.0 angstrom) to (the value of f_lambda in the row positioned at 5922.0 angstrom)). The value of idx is -0.007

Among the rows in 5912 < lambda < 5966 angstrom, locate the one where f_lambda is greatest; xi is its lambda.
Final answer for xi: 5925.0 angstrom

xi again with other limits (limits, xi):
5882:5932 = 5925.0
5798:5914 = 5805.0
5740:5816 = 5805.0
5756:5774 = 5757.0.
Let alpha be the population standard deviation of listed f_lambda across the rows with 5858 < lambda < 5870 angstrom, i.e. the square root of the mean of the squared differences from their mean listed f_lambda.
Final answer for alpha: 0.15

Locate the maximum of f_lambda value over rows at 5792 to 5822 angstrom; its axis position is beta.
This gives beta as 5805.0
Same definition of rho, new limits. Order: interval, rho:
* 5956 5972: 4.47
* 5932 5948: 4.36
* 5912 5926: 4.56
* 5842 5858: 4.62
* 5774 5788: 4.45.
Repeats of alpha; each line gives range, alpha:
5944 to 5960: 0.16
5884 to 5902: 0.19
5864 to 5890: 0.33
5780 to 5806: 0.25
